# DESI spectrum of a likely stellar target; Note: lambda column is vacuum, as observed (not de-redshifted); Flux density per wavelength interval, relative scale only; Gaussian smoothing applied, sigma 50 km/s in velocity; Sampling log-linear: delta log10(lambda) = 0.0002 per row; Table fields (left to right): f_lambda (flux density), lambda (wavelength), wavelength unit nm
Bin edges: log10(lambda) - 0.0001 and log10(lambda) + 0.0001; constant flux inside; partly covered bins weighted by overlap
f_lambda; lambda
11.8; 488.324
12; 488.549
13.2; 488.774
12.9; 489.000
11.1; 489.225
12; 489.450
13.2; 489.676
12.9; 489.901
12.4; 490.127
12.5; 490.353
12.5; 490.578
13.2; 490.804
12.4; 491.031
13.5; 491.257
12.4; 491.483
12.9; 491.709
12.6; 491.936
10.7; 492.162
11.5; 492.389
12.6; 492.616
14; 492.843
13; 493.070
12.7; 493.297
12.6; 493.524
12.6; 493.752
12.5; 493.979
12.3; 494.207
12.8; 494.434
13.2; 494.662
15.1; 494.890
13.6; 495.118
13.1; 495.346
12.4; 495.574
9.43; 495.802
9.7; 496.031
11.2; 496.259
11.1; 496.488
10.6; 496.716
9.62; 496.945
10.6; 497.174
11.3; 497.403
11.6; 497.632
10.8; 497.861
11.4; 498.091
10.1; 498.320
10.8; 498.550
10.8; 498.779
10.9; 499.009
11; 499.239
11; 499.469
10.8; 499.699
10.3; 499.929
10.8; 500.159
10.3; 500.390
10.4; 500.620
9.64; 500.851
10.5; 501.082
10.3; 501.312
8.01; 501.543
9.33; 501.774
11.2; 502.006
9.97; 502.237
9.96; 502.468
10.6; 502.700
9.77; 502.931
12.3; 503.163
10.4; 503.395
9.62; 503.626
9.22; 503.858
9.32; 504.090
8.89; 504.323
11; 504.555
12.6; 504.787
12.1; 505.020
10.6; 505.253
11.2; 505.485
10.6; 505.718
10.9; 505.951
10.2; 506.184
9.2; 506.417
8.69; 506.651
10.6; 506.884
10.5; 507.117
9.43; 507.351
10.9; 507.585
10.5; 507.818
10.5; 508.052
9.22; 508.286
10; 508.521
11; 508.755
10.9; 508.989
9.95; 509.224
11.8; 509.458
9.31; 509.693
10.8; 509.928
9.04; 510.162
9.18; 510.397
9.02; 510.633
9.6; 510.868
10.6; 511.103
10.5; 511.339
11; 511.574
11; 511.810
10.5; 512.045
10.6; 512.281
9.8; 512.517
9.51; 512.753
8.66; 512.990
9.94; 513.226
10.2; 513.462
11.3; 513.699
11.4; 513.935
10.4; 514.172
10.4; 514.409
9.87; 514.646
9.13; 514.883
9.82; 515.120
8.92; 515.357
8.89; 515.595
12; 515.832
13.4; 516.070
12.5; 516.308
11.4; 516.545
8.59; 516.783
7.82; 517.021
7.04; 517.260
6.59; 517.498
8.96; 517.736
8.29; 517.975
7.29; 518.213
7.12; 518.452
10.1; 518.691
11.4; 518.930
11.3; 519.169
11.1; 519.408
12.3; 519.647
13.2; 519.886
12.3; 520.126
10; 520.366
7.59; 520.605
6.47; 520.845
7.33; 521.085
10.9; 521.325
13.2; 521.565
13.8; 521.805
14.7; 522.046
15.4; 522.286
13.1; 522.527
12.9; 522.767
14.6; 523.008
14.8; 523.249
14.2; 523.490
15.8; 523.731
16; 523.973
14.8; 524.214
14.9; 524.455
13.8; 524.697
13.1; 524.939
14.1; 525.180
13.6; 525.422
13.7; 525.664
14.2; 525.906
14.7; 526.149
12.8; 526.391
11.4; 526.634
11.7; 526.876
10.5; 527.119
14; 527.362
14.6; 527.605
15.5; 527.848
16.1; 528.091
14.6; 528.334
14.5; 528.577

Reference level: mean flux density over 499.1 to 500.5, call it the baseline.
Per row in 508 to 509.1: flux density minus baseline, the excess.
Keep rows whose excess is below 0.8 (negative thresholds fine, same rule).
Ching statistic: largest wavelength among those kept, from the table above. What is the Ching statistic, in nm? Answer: 508.989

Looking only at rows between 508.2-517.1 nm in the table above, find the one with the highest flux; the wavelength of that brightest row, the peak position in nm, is 516.070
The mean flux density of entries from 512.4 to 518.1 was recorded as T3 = 9.8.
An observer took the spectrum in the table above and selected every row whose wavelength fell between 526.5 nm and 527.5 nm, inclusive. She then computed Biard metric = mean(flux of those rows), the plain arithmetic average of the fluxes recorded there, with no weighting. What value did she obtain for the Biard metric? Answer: 12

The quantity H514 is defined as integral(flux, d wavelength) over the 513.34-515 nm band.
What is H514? 17.2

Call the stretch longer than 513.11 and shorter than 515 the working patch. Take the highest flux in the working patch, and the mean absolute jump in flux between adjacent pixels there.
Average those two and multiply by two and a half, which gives 15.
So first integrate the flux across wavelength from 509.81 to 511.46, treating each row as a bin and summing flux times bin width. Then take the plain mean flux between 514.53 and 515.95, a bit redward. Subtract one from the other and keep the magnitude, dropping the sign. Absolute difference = 6.4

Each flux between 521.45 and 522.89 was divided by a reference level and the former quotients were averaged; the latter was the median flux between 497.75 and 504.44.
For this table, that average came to 1.332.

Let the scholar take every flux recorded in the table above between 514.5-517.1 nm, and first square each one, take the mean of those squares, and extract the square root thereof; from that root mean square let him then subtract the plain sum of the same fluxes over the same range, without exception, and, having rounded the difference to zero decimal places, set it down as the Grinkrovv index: -102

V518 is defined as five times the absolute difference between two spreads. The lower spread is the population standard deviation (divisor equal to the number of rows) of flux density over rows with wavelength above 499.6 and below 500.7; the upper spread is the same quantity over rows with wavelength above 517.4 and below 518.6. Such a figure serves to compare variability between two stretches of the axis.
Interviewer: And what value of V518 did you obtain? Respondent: 3.1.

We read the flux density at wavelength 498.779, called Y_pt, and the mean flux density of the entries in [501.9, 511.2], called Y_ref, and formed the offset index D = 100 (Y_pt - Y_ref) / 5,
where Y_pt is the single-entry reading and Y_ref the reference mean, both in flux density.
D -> 10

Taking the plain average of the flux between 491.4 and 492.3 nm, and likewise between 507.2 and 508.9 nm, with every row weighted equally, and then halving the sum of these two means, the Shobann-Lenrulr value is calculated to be 11.2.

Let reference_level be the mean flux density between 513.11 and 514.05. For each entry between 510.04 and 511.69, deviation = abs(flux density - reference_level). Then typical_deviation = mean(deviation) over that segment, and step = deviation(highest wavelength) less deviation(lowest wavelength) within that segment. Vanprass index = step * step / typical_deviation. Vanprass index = 2.0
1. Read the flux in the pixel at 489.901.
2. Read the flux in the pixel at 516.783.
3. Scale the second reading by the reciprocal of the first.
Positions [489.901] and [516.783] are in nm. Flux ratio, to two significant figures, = 0.67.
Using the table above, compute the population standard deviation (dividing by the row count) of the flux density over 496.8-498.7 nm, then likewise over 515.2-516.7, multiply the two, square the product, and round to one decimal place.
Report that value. 1.2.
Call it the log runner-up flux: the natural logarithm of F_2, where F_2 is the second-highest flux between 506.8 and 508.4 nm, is 2.361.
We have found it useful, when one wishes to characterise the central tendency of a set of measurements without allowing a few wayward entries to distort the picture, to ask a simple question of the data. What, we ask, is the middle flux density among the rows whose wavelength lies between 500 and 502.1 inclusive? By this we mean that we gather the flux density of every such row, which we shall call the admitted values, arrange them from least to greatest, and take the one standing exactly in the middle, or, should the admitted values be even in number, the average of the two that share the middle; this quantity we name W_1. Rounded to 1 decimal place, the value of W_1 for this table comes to 10.3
